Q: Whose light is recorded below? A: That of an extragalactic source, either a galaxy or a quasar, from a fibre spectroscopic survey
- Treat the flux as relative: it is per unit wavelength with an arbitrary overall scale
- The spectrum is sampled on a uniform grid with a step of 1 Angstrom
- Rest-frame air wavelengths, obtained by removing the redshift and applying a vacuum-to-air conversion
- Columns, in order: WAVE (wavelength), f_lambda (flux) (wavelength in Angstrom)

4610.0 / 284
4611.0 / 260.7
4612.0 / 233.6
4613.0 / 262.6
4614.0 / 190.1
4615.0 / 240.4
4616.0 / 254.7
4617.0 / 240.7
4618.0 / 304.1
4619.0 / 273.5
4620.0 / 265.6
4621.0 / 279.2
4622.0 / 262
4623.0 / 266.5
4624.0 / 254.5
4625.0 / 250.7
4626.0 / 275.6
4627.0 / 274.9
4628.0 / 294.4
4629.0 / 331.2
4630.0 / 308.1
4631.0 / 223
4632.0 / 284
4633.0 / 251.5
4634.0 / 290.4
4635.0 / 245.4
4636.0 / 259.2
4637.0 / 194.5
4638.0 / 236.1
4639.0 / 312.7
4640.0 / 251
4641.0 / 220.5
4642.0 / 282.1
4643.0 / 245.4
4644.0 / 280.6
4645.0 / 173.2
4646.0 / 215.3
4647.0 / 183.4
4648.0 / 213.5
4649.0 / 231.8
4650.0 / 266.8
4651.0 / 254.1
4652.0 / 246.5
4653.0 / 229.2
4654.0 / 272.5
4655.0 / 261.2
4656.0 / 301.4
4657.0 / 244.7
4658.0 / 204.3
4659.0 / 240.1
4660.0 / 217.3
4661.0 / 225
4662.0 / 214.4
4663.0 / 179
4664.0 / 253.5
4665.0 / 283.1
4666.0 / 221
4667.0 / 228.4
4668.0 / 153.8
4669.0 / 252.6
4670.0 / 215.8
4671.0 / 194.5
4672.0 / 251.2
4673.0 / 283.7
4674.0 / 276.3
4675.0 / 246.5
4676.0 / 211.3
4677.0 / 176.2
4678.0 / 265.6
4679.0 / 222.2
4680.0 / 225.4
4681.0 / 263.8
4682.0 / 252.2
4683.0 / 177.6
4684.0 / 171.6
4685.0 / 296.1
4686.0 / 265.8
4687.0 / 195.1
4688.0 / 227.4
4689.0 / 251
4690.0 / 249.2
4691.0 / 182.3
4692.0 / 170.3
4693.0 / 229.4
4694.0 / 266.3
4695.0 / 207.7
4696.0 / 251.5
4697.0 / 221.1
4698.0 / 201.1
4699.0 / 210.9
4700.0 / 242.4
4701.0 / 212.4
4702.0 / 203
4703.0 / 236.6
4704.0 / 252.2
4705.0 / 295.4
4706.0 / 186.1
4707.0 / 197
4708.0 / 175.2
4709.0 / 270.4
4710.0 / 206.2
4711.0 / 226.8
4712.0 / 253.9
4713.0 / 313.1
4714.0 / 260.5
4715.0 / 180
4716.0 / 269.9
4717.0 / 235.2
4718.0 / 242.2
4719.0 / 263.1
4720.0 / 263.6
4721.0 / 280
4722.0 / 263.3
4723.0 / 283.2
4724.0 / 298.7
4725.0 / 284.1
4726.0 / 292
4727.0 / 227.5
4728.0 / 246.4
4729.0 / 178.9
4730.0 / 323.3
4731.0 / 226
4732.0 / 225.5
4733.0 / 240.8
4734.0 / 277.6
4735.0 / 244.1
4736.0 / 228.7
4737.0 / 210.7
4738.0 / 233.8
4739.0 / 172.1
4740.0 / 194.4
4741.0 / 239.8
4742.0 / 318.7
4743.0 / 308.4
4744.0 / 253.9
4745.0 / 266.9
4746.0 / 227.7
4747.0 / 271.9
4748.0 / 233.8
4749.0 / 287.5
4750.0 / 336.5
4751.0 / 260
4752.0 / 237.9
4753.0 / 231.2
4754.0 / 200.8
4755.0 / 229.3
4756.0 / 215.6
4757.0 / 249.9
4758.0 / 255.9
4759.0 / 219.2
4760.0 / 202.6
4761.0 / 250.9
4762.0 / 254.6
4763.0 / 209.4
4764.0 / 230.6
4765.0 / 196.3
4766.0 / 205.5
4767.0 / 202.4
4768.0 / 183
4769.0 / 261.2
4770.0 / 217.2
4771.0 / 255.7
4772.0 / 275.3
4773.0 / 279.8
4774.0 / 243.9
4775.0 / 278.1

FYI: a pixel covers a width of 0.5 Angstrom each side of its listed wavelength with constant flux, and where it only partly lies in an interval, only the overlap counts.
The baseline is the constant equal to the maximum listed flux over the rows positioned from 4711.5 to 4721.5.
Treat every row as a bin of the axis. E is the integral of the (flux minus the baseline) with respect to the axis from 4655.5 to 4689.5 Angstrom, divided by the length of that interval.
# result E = -81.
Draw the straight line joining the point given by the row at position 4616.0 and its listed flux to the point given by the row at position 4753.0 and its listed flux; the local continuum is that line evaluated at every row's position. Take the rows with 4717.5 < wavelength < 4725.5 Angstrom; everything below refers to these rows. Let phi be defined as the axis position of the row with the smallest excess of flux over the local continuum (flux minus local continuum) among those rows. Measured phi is 4718.0 Angstrom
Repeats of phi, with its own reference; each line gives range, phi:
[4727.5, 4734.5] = 4729.0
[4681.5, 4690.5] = 4684.0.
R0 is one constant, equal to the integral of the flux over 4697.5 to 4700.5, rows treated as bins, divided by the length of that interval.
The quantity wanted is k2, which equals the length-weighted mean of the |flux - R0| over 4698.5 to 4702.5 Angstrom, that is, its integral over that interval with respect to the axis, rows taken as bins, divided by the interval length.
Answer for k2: 13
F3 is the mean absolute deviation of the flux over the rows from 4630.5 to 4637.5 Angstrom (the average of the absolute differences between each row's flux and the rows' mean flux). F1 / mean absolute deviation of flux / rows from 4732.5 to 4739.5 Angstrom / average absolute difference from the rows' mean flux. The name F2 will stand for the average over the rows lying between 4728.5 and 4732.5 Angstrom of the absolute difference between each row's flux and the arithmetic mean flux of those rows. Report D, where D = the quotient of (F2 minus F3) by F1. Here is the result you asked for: 0.8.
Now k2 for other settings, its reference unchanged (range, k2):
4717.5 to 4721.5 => 44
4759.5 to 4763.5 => 23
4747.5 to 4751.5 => 61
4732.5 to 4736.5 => 30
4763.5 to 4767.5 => 16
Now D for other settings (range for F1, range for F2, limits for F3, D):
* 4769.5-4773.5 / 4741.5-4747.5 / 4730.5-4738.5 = 0.6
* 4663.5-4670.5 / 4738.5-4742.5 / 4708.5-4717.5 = 0.6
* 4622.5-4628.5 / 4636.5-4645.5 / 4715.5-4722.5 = 1.8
